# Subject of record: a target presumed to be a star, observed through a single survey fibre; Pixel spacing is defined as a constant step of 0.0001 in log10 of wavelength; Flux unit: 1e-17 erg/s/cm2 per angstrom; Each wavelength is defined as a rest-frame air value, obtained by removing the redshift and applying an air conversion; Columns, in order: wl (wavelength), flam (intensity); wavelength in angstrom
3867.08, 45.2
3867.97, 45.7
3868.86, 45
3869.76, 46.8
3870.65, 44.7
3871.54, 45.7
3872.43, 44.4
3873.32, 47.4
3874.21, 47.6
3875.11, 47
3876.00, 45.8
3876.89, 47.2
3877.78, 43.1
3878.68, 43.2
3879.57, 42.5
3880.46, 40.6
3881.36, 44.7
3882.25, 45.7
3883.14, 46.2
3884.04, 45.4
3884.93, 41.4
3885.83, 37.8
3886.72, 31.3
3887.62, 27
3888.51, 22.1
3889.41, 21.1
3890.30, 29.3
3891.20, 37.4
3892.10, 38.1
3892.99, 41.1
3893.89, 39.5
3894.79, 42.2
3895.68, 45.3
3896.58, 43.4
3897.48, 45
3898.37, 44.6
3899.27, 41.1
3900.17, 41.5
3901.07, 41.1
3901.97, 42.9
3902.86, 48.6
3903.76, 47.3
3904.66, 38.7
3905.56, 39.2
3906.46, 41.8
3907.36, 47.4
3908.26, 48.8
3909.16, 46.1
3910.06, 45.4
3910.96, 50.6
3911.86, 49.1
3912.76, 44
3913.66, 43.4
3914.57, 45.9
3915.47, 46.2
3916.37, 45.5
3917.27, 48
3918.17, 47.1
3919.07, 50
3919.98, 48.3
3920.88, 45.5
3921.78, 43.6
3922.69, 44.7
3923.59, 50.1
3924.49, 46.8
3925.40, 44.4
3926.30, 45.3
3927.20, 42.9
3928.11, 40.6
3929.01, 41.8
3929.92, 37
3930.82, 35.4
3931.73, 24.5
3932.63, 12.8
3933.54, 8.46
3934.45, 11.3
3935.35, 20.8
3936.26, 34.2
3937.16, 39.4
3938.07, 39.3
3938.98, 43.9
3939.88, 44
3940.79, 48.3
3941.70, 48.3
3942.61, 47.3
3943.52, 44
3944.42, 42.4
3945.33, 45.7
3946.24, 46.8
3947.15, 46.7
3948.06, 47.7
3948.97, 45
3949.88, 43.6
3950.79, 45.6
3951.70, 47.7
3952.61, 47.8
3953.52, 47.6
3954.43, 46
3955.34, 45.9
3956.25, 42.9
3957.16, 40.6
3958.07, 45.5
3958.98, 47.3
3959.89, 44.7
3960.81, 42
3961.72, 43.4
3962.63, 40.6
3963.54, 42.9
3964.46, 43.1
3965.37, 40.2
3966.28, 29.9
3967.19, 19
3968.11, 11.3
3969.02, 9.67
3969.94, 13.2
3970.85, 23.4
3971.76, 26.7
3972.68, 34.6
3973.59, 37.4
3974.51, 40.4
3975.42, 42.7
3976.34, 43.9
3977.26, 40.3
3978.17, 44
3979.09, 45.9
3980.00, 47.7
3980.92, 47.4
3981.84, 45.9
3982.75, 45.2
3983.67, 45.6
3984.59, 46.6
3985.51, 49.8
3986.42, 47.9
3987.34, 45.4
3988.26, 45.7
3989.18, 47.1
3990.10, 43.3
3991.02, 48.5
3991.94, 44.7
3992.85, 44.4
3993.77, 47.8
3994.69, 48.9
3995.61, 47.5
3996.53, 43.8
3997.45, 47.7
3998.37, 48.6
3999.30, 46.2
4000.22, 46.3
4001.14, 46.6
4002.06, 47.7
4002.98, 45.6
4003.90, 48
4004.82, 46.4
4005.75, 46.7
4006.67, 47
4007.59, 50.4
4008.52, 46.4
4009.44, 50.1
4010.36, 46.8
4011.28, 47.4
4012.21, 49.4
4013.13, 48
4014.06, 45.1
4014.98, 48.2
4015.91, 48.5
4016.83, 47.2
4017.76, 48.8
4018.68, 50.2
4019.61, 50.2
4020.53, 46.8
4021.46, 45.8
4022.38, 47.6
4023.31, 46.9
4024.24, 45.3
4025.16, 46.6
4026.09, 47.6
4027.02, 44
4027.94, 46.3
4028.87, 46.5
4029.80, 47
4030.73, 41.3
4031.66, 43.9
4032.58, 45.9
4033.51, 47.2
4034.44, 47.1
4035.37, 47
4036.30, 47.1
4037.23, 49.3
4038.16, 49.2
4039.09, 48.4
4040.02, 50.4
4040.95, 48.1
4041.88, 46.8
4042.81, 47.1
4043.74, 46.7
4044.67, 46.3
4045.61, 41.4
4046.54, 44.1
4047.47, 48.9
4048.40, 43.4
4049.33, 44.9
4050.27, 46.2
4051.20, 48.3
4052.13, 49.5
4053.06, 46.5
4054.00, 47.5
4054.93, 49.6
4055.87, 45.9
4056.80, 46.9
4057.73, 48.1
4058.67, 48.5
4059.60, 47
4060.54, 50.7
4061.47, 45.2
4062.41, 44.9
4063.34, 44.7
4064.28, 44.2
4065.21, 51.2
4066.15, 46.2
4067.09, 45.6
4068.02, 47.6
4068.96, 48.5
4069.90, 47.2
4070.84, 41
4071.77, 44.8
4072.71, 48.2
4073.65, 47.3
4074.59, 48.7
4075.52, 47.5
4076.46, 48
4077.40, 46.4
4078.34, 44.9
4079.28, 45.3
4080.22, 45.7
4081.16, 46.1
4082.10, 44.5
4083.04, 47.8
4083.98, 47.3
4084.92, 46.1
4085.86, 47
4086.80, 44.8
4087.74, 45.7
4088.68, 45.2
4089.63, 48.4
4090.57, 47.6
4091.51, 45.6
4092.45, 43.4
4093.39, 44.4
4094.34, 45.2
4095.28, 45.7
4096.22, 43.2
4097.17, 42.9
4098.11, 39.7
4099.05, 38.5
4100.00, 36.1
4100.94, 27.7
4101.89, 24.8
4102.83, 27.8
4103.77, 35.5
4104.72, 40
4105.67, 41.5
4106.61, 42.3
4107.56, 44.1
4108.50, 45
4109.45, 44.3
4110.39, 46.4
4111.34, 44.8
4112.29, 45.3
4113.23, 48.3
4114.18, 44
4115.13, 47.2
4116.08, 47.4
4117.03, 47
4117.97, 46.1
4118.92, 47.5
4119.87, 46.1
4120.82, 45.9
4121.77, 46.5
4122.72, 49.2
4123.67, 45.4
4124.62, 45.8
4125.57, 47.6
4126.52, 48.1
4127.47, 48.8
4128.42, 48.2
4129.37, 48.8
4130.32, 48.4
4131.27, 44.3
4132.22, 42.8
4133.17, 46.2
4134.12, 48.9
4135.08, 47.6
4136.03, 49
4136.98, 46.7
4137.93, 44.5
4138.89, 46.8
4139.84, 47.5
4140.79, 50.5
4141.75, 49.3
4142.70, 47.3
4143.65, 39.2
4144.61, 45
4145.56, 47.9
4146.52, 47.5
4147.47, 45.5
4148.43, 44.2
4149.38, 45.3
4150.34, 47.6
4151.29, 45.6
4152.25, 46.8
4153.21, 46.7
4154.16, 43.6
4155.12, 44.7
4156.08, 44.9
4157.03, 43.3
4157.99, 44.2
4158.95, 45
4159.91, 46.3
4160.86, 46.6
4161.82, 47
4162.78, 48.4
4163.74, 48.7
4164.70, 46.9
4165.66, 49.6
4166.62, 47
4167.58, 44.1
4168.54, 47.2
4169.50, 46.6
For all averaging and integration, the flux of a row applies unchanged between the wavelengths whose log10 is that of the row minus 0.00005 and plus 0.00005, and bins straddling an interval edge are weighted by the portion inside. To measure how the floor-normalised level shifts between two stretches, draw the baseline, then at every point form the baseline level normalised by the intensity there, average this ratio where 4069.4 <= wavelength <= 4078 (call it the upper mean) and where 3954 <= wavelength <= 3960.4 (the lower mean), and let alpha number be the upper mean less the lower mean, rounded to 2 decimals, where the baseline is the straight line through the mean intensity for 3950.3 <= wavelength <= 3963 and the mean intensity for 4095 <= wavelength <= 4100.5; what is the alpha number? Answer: -0.11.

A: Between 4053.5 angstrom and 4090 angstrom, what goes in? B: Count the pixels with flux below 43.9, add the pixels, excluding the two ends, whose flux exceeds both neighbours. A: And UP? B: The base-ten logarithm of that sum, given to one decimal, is 1.1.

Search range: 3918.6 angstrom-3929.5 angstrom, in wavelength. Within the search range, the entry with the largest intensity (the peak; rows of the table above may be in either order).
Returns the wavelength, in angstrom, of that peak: 3923.59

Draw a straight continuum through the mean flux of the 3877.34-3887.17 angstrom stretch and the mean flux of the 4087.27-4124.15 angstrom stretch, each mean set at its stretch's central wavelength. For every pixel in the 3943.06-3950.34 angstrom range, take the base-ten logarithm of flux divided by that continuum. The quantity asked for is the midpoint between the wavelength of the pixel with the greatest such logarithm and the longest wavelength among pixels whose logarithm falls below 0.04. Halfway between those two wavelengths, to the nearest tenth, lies 3949.0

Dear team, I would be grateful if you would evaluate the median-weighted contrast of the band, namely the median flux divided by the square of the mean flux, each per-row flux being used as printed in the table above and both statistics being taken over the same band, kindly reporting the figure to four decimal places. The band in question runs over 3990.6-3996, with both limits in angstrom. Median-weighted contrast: 0.0216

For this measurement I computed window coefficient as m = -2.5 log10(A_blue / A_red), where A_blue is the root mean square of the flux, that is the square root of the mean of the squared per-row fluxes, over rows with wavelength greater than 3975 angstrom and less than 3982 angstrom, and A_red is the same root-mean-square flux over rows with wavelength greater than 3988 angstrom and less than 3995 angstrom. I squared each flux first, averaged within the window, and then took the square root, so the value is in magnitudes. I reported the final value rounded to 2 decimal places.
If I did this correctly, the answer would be 0.04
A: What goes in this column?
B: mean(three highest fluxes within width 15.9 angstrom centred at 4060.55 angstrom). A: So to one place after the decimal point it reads 50.5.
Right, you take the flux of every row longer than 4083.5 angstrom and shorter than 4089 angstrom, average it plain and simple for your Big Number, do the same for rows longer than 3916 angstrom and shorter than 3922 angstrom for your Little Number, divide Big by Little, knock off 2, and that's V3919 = -1.02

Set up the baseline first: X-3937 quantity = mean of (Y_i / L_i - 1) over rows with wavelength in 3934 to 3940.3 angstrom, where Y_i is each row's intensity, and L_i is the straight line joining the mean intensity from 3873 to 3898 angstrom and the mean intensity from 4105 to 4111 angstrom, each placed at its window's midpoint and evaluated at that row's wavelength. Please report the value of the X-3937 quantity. -0.19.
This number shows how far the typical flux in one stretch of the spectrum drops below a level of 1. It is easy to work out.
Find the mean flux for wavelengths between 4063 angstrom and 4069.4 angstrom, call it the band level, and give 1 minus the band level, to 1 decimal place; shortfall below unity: -45.9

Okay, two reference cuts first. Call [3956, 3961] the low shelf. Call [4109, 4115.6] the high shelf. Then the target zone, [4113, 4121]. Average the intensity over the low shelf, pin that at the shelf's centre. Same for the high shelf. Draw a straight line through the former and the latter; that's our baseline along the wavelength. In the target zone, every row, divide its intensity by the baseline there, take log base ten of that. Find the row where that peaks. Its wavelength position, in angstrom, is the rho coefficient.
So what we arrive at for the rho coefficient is 4113.23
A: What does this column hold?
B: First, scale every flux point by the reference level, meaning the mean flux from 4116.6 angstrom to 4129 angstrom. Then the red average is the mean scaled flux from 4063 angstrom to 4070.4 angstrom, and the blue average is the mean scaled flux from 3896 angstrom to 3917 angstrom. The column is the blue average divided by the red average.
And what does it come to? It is 0.95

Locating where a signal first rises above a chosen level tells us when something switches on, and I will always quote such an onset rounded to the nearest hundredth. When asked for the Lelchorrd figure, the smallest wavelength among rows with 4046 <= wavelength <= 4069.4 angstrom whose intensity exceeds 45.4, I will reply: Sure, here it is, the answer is 4047.47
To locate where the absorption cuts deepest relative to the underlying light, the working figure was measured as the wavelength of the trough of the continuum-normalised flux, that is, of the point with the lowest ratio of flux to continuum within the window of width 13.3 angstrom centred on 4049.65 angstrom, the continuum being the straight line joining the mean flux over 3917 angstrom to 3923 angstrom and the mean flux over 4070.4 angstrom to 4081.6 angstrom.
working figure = 4045.61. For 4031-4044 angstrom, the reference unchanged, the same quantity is 4031.66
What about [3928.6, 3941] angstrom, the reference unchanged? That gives 3933.54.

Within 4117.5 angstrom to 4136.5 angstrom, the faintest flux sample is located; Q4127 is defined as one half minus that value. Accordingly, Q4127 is -42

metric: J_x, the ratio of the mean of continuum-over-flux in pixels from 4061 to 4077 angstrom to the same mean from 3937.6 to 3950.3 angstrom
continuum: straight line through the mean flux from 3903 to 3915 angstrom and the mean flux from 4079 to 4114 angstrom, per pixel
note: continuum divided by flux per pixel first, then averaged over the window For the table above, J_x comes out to 0.937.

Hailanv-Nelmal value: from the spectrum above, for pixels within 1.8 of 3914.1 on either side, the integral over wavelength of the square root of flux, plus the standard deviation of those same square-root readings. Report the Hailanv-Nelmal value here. 24.2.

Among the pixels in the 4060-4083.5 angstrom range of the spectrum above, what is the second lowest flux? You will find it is 44.2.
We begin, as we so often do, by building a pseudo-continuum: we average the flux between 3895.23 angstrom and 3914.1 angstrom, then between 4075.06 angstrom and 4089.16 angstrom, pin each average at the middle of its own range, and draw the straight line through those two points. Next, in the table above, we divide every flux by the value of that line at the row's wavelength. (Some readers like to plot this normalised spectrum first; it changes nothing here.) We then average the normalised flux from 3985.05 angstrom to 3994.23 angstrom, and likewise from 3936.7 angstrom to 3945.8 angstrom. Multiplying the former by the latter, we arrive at 1.01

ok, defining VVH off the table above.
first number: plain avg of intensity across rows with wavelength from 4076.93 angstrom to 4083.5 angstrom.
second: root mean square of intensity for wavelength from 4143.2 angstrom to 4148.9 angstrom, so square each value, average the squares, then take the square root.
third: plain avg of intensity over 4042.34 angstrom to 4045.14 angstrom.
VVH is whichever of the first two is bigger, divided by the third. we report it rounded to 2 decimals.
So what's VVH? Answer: 0.98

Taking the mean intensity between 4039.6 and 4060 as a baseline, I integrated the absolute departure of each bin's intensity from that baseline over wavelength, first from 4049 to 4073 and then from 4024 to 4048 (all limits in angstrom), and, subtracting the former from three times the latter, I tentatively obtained 68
